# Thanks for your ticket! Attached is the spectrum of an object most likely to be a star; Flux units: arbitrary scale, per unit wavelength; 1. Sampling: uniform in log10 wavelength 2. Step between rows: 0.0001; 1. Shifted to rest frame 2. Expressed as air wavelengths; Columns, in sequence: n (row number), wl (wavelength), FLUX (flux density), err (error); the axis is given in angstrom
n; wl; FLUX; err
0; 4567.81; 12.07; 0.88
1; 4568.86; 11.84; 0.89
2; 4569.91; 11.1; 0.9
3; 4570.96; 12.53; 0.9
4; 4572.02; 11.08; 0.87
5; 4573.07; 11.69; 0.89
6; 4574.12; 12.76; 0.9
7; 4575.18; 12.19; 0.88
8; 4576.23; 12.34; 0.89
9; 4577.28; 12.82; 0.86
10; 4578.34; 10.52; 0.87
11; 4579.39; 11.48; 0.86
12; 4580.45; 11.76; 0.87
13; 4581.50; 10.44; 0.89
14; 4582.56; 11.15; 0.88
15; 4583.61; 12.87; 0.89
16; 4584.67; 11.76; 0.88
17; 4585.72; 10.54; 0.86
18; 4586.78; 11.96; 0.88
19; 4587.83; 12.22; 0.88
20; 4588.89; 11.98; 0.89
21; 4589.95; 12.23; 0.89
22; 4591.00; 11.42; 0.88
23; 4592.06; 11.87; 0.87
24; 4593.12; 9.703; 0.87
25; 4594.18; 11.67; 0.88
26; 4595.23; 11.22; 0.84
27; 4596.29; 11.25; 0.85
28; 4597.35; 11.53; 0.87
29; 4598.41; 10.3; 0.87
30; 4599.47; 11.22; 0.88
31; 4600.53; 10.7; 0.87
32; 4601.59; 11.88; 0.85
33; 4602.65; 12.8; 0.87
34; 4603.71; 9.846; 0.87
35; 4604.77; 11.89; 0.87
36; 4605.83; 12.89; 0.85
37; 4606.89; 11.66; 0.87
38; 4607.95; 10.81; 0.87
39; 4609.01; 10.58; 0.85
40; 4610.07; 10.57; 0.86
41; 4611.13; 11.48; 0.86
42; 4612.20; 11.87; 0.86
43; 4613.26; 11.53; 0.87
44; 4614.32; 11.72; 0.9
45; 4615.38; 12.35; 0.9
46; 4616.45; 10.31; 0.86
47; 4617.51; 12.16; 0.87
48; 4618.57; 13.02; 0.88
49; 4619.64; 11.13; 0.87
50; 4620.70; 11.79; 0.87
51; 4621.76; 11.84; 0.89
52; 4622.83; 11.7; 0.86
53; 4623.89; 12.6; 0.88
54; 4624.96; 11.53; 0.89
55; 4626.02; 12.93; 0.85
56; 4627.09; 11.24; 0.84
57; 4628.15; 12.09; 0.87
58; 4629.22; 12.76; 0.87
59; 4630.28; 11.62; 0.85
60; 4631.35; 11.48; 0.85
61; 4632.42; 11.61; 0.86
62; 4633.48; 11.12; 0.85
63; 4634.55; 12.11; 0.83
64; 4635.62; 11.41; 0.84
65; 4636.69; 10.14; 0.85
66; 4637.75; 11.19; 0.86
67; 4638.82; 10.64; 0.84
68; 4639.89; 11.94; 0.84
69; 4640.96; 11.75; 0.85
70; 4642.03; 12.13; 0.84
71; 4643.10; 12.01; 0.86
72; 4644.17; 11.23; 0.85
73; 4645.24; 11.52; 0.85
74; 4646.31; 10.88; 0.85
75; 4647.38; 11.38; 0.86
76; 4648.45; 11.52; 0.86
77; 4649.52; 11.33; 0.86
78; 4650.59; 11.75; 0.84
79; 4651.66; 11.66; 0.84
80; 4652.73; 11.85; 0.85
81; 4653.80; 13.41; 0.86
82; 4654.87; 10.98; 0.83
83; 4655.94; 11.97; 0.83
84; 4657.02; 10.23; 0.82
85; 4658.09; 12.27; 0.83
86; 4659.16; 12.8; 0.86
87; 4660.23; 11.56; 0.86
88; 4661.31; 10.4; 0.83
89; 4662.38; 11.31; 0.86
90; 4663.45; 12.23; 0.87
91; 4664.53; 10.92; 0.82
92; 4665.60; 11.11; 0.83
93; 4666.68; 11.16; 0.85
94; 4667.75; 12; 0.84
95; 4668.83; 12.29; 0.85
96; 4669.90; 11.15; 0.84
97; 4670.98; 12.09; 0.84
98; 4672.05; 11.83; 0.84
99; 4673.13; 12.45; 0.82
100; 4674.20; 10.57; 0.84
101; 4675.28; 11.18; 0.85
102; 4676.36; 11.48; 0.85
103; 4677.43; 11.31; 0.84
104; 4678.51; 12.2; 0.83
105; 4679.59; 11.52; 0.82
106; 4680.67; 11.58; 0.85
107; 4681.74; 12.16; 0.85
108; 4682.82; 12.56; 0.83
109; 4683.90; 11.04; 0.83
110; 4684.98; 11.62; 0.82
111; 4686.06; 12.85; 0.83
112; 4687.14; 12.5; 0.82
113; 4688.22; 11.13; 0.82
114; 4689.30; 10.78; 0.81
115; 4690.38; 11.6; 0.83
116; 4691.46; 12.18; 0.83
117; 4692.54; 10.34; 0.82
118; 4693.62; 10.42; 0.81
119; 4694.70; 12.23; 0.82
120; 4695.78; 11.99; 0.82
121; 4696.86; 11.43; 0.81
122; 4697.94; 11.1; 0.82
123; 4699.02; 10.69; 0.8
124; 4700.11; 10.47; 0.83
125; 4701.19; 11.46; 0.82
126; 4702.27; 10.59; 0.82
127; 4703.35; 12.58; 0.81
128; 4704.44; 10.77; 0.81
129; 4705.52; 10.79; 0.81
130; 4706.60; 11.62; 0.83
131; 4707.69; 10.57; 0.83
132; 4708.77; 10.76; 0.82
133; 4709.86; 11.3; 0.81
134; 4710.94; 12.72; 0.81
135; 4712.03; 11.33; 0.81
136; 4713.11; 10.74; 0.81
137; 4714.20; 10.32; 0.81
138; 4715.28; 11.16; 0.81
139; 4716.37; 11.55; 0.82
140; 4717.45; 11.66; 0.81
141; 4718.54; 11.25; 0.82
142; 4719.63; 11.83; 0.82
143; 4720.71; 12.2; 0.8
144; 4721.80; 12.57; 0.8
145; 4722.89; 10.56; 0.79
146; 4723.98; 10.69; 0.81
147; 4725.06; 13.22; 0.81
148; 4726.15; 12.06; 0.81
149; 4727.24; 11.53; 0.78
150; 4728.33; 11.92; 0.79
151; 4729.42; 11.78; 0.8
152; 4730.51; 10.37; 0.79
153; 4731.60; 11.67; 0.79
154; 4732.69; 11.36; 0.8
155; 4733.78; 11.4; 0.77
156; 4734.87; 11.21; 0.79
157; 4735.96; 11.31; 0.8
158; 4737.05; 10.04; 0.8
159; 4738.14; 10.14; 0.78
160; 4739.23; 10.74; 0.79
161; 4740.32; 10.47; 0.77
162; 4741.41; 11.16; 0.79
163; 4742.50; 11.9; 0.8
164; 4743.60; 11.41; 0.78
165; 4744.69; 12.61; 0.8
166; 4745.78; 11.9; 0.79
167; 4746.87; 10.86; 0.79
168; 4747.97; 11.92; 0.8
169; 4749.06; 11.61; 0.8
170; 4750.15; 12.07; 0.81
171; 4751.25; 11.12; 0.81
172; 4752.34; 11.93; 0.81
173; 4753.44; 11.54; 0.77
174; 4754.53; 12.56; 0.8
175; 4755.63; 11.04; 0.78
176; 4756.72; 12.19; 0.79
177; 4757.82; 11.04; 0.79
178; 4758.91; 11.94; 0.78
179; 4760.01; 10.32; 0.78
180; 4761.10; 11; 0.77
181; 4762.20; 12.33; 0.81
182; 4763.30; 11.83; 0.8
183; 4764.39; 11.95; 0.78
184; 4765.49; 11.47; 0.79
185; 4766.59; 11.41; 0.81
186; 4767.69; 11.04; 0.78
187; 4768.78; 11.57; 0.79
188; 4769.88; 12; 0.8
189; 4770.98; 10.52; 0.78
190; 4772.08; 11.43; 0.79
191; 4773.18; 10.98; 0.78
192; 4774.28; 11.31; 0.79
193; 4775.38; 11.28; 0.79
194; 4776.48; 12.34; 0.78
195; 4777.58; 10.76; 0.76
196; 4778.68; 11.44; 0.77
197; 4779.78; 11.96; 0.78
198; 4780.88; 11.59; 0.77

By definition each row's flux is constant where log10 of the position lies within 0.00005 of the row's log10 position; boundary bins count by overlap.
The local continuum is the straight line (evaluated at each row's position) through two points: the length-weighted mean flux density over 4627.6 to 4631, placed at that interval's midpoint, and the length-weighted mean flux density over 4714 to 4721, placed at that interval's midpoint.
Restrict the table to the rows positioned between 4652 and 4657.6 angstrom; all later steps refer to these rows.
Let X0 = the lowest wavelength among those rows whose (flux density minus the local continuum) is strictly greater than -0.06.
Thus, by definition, 4653.80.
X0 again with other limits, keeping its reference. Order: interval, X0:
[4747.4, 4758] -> 4747.97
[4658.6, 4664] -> 4659.16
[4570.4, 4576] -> 4570.96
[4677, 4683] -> 4678.51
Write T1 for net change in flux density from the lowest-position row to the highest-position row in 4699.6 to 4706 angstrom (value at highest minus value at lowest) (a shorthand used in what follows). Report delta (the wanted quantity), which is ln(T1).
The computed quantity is -1.1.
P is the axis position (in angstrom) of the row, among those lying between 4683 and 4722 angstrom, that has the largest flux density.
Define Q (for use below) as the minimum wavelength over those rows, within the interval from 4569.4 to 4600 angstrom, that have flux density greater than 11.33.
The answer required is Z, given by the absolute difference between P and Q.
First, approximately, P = 4686.06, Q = 4570.96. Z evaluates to 115.1 angstrom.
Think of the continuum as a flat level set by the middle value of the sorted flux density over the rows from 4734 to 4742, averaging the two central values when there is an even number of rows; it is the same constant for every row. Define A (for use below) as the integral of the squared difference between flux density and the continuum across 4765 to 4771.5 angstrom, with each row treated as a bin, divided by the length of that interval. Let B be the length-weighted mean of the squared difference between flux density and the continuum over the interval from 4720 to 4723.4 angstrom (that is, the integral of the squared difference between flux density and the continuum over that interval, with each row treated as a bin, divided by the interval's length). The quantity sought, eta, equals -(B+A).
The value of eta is -2.4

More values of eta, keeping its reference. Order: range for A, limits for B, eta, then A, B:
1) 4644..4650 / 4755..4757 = -1.4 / 0.4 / 1.05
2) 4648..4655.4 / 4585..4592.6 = -2.9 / 1.6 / 1.31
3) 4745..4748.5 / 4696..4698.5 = -1.6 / 1.1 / 0.46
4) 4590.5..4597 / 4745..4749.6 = -1.7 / 0.7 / 1.01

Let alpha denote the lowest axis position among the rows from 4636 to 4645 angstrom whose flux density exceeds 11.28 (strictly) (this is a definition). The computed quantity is 4639.89 angstrom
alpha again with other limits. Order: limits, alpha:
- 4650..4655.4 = 4650.59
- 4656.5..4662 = 4658.09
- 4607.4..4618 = 4611.13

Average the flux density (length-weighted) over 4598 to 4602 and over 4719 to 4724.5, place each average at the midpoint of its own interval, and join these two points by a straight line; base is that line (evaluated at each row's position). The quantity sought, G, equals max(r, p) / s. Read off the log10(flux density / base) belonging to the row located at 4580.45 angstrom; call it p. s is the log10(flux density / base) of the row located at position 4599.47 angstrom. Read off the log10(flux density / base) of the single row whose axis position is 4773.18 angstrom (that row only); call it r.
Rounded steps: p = 0.03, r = -0.031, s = 0.01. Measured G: 4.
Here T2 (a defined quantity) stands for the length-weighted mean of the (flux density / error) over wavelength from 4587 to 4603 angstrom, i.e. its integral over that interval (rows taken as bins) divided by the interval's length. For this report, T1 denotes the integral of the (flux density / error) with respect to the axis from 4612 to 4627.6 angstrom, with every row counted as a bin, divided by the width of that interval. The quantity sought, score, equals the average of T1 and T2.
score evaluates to 13.4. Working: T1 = 13.6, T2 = 13.2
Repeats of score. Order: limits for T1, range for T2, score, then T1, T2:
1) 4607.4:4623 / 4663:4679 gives 13.5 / 13.2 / 13.8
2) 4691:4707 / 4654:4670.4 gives 13.7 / 13.8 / 13.7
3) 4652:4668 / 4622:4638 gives 13.7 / 13.8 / 13.7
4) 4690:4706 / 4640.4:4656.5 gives 13.8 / 13.8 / 13.8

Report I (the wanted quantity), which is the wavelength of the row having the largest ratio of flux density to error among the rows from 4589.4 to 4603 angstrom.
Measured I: 4602.65 angstrom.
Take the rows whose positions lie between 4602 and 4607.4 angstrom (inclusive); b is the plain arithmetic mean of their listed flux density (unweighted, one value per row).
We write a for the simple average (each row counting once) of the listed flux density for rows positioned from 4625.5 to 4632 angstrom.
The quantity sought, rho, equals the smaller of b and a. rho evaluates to 11.8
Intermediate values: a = 12.0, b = 11.8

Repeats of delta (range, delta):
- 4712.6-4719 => -0.7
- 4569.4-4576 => 0.1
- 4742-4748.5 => -3.9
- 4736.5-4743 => 0.6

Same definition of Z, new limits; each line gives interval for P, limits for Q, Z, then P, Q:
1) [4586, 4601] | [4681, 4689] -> 91.8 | 4589.95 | 4681.74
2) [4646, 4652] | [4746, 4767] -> 97.4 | 4650.59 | 4747.97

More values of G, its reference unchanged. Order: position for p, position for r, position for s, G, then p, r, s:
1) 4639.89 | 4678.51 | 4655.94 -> 1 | 0.03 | 0.031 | 0.03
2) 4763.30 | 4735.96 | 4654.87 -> 0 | 0.00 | -0.012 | -0.01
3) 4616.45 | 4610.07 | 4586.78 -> -1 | -0.03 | -0.020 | 0.04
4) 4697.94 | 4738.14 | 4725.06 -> 0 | -0.01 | -0.060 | 0.06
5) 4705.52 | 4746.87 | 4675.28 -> 4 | -0.03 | -0.031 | -0.01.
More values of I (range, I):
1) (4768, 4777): 4776.48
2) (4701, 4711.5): 4710.94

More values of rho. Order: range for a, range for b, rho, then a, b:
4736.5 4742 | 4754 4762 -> 10.5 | 10.5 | 11.4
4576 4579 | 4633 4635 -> 11.6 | 11.9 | 11.6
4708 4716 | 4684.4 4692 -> 11.2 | 11.2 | 11.8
